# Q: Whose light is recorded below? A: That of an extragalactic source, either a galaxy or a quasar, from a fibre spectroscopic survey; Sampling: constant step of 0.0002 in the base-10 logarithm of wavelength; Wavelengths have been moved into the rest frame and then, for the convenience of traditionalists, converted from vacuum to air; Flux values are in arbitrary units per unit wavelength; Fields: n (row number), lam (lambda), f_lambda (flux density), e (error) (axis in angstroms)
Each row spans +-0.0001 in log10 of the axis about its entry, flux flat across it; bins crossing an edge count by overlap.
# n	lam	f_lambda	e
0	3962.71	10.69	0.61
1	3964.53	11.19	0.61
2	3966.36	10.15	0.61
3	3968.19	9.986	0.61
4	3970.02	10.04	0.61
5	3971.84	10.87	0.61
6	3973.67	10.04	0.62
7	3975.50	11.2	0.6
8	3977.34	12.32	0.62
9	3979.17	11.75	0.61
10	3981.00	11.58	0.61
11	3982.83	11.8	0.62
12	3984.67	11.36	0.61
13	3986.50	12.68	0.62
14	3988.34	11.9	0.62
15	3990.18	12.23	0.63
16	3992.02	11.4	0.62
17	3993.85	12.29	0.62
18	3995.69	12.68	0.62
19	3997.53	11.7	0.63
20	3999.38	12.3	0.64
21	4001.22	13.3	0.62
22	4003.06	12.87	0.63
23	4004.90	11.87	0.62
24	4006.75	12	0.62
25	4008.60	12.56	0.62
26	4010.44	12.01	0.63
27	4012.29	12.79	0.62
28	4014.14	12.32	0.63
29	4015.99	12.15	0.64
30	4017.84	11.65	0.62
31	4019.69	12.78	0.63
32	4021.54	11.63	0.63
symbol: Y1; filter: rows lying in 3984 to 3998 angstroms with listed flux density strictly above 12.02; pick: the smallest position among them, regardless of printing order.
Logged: 3986.50 angstroms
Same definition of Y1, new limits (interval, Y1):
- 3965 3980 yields 3977.34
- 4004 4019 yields 4008.60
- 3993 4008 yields 3993.85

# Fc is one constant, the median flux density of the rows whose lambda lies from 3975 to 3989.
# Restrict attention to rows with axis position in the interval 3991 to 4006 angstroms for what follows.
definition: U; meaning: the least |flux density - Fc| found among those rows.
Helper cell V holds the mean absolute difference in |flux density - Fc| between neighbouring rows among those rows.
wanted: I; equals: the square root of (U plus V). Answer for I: 0.83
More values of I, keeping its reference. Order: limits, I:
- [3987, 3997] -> 0.60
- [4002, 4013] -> 0.84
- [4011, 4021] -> 0.75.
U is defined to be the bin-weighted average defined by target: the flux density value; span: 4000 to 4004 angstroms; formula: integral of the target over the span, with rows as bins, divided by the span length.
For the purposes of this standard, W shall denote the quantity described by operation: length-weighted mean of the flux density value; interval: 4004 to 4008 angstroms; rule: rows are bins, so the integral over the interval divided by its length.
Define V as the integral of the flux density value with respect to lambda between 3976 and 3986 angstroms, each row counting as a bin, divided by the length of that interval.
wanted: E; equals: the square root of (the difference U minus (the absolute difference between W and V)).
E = 3.59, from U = 13.0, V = 11.8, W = 12.0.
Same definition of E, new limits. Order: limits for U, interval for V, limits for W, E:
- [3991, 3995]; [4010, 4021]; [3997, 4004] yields 3.41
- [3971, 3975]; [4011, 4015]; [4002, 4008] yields 3.21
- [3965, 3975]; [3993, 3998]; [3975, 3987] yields 3.14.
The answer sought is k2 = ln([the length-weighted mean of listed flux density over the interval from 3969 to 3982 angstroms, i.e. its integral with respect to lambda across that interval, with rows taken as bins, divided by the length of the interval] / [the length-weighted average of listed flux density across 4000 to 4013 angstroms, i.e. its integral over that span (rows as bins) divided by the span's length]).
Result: -0.12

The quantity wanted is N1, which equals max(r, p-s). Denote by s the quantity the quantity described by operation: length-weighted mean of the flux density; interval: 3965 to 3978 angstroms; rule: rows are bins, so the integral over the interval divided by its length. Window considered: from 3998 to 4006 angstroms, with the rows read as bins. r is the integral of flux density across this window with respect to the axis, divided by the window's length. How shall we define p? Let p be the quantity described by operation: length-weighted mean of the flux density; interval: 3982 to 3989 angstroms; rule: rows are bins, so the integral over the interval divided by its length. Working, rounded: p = 11.9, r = 12.5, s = 10.6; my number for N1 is 12.5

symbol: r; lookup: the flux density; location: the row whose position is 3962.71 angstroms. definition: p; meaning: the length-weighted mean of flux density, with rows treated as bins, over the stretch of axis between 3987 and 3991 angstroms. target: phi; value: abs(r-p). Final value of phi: 1.42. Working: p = 12.1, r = 10.69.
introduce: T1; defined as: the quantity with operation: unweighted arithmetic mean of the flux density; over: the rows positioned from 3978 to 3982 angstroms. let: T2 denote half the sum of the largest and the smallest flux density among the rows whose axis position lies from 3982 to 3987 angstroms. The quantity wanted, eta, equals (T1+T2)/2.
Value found 11.84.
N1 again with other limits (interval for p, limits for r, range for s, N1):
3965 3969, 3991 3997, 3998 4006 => 12.1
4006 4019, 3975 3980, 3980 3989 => 11.8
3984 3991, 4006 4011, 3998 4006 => 12.2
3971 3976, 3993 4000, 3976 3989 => 12.2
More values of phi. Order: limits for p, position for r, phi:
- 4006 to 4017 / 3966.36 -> 2.15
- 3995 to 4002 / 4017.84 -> 0.81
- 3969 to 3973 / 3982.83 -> 1.37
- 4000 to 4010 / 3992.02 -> 1.10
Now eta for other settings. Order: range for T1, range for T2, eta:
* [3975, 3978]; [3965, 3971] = 10.91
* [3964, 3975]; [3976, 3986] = 11.11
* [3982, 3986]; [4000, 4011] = 12.08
